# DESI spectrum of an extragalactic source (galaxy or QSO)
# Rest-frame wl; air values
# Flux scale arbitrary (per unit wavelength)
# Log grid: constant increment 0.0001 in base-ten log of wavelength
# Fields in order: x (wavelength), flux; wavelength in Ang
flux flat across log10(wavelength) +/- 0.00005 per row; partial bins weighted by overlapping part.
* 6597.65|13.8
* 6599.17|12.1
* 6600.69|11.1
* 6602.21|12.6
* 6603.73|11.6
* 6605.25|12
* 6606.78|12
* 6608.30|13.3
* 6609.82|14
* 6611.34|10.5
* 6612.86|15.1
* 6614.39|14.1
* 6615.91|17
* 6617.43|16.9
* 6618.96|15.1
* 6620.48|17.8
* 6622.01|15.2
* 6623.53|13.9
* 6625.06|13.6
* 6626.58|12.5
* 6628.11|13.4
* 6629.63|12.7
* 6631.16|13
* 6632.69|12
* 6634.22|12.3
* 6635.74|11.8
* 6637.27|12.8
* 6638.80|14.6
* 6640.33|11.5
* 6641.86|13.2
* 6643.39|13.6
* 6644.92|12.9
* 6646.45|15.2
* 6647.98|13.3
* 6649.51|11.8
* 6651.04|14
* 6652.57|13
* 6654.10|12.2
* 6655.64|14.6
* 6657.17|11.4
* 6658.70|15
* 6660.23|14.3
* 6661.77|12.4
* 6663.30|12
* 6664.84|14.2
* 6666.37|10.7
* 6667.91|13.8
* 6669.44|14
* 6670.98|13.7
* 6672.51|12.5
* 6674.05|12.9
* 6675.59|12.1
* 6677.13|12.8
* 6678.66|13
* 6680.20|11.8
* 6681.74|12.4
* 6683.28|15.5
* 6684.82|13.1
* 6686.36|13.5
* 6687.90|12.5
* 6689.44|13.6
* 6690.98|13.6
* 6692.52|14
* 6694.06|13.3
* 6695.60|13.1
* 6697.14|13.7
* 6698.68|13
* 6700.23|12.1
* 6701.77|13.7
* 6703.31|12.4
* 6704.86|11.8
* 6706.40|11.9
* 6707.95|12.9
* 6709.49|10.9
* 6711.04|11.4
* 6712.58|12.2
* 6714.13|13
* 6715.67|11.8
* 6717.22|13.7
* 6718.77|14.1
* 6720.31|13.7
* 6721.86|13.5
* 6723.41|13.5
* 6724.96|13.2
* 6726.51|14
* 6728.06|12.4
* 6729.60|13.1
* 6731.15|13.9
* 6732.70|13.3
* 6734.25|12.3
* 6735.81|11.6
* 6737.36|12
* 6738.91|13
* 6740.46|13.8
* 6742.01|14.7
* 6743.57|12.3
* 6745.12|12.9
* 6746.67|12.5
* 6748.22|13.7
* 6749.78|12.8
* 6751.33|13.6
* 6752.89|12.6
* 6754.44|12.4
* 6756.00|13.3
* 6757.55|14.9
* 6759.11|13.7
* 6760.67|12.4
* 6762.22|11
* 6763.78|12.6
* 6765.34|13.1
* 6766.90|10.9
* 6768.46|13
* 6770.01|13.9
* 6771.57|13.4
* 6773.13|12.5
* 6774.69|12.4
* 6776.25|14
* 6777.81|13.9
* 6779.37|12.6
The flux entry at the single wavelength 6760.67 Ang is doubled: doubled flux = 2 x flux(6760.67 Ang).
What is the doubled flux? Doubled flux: 24.8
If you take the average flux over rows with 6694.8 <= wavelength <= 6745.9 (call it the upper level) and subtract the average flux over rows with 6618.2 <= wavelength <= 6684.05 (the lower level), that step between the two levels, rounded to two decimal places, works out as -0.39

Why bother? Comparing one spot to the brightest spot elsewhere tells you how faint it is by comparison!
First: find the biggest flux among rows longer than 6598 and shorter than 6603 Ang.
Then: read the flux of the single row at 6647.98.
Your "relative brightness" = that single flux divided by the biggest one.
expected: 1.06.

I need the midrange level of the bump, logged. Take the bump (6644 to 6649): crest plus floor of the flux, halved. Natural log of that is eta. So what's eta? 2.64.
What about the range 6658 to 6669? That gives 2.55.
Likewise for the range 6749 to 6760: 2.61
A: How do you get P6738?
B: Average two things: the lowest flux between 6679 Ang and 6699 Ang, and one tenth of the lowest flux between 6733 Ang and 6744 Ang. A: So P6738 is 6.5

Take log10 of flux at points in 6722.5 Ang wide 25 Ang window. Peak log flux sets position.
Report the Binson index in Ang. 6718.77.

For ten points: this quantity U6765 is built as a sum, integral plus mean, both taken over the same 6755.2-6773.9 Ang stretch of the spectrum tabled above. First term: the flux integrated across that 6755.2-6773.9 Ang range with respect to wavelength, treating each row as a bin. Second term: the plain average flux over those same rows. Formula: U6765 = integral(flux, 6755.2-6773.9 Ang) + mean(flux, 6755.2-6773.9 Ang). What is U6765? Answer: 254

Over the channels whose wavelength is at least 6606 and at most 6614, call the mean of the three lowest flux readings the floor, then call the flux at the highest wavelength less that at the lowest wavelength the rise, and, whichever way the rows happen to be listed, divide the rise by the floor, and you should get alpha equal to 0.26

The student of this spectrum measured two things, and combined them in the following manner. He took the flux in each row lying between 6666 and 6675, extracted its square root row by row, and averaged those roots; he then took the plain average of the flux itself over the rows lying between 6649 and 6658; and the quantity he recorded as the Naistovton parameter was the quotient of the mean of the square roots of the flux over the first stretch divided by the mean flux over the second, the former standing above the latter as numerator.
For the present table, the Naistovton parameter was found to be 0.280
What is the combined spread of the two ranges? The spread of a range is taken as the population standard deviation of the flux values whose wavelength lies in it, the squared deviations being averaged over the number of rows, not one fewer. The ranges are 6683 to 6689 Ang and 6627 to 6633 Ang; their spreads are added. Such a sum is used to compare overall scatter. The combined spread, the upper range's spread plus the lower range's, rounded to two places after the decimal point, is 1.64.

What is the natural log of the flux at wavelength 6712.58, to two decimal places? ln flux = 2.50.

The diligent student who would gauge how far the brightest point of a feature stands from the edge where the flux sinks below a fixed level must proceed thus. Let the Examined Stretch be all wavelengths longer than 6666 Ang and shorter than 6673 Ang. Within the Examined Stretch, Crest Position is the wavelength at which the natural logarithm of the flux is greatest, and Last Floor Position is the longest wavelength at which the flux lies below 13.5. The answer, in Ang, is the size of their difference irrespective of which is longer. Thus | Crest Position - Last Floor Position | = 3.1 Ang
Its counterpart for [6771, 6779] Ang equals 1.6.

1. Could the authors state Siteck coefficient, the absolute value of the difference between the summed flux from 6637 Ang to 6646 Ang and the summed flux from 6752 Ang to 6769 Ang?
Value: 61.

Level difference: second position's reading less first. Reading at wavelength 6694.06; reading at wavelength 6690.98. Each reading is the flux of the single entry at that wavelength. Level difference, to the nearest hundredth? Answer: 0.30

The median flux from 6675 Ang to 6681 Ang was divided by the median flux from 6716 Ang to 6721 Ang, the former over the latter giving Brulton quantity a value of 0.91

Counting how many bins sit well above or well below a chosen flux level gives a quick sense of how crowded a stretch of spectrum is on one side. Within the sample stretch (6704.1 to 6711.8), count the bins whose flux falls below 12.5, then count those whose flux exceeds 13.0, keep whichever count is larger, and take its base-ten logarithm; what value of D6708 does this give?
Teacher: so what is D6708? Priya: 0.602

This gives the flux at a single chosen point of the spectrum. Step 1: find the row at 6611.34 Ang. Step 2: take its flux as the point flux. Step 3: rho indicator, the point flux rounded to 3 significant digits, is 10.5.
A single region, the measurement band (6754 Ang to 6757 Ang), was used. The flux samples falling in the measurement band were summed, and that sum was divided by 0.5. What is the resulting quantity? 51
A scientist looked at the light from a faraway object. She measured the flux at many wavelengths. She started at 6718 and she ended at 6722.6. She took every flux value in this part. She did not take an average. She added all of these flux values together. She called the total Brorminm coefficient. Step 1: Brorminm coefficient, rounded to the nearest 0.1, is 41.3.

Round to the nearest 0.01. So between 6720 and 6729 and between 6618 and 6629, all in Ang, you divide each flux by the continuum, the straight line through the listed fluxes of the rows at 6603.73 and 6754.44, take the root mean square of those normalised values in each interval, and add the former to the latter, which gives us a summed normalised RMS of 2.34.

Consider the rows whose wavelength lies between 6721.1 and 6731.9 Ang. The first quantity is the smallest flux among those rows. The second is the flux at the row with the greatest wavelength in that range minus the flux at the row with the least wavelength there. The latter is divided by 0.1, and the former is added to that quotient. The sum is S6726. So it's 16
